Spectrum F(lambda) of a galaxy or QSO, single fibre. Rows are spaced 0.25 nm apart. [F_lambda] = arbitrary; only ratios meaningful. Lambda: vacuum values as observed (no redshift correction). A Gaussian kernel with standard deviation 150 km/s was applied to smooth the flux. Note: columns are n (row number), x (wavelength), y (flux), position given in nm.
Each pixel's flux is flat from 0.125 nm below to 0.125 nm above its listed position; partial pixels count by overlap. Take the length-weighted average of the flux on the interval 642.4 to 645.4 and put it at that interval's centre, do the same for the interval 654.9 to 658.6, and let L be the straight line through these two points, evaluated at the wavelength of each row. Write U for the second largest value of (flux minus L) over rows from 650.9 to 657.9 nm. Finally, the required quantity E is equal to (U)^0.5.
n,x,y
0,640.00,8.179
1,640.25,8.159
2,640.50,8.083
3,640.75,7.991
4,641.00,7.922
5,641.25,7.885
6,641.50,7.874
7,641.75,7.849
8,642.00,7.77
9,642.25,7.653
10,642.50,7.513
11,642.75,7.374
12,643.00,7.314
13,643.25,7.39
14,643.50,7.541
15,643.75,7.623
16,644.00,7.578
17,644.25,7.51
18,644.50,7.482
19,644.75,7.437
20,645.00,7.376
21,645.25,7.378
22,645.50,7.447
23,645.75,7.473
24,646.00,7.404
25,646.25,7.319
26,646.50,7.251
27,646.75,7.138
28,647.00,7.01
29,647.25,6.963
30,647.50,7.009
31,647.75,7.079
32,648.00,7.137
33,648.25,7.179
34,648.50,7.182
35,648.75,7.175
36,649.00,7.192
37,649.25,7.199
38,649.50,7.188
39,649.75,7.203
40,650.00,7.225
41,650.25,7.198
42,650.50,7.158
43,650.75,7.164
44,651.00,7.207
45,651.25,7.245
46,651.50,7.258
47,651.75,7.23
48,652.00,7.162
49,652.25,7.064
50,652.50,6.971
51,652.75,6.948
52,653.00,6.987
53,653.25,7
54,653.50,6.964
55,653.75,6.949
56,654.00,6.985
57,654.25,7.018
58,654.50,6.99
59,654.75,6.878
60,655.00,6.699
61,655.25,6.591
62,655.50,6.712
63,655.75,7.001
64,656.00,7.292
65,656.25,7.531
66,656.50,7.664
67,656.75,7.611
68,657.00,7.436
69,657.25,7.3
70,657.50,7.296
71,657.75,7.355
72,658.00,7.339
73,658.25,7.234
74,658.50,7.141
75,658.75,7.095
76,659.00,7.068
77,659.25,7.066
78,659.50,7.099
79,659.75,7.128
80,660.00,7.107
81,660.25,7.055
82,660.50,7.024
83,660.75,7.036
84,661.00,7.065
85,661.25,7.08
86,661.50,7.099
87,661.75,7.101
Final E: 0.63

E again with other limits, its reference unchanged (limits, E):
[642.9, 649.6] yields 0.35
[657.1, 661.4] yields 0.38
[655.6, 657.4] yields 0.63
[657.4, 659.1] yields 0.38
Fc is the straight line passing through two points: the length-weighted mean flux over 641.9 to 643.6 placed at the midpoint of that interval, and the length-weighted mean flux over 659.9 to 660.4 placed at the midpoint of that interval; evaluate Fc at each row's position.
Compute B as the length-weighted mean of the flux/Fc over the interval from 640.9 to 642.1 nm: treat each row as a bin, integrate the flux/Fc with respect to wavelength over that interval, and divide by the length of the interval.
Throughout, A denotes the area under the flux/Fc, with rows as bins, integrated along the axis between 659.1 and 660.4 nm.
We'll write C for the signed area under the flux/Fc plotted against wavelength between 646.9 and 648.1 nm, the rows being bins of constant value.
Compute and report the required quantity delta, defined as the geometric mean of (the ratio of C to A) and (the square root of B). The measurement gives 0.95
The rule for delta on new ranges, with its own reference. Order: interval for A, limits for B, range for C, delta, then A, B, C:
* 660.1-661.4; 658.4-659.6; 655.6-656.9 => 1.02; 1.30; 0.998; 1.34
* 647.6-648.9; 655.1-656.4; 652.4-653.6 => 0.95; 1.26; 0.979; 1.15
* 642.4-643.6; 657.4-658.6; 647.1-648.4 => 1.03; 1.19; 1.020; 1.25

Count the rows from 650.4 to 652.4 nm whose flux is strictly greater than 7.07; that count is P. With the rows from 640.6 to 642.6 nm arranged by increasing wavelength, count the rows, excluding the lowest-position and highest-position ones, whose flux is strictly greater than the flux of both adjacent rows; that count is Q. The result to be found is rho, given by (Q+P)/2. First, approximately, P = 7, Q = 0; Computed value 3.5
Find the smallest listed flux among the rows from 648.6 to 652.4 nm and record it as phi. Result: 7.064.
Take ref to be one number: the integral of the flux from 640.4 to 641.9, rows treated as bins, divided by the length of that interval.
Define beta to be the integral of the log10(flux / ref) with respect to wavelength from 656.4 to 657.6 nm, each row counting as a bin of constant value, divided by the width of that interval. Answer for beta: -0.027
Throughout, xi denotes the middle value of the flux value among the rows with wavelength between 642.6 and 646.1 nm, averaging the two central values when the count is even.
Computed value 7.44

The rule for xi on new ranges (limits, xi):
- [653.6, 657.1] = 7.00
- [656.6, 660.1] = 7.19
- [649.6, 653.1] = 7.18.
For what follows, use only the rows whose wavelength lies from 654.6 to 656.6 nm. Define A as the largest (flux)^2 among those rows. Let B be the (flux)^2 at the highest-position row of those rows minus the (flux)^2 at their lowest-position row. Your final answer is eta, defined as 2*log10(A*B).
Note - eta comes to 5.7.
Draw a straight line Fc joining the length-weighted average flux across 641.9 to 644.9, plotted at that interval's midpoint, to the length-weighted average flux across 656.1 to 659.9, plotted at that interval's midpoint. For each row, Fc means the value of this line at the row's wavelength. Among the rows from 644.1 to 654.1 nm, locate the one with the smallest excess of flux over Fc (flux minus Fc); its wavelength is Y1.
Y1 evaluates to 647.25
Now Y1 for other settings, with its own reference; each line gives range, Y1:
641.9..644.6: 643.00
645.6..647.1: 647.00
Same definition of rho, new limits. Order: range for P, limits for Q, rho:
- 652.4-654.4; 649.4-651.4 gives 0.5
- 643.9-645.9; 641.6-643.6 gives 4.0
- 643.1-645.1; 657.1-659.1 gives 4.5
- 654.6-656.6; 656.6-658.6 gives 2.0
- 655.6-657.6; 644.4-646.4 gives 4.0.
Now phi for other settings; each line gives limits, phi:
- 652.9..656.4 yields 6.591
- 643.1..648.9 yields 6.963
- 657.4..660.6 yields 7.024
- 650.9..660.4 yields 6.591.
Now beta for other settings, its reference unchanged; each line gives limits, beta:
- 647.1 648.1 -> -0.051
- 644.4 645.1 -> -0.028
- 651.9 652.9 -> -0.052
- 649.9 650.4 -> -0.041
